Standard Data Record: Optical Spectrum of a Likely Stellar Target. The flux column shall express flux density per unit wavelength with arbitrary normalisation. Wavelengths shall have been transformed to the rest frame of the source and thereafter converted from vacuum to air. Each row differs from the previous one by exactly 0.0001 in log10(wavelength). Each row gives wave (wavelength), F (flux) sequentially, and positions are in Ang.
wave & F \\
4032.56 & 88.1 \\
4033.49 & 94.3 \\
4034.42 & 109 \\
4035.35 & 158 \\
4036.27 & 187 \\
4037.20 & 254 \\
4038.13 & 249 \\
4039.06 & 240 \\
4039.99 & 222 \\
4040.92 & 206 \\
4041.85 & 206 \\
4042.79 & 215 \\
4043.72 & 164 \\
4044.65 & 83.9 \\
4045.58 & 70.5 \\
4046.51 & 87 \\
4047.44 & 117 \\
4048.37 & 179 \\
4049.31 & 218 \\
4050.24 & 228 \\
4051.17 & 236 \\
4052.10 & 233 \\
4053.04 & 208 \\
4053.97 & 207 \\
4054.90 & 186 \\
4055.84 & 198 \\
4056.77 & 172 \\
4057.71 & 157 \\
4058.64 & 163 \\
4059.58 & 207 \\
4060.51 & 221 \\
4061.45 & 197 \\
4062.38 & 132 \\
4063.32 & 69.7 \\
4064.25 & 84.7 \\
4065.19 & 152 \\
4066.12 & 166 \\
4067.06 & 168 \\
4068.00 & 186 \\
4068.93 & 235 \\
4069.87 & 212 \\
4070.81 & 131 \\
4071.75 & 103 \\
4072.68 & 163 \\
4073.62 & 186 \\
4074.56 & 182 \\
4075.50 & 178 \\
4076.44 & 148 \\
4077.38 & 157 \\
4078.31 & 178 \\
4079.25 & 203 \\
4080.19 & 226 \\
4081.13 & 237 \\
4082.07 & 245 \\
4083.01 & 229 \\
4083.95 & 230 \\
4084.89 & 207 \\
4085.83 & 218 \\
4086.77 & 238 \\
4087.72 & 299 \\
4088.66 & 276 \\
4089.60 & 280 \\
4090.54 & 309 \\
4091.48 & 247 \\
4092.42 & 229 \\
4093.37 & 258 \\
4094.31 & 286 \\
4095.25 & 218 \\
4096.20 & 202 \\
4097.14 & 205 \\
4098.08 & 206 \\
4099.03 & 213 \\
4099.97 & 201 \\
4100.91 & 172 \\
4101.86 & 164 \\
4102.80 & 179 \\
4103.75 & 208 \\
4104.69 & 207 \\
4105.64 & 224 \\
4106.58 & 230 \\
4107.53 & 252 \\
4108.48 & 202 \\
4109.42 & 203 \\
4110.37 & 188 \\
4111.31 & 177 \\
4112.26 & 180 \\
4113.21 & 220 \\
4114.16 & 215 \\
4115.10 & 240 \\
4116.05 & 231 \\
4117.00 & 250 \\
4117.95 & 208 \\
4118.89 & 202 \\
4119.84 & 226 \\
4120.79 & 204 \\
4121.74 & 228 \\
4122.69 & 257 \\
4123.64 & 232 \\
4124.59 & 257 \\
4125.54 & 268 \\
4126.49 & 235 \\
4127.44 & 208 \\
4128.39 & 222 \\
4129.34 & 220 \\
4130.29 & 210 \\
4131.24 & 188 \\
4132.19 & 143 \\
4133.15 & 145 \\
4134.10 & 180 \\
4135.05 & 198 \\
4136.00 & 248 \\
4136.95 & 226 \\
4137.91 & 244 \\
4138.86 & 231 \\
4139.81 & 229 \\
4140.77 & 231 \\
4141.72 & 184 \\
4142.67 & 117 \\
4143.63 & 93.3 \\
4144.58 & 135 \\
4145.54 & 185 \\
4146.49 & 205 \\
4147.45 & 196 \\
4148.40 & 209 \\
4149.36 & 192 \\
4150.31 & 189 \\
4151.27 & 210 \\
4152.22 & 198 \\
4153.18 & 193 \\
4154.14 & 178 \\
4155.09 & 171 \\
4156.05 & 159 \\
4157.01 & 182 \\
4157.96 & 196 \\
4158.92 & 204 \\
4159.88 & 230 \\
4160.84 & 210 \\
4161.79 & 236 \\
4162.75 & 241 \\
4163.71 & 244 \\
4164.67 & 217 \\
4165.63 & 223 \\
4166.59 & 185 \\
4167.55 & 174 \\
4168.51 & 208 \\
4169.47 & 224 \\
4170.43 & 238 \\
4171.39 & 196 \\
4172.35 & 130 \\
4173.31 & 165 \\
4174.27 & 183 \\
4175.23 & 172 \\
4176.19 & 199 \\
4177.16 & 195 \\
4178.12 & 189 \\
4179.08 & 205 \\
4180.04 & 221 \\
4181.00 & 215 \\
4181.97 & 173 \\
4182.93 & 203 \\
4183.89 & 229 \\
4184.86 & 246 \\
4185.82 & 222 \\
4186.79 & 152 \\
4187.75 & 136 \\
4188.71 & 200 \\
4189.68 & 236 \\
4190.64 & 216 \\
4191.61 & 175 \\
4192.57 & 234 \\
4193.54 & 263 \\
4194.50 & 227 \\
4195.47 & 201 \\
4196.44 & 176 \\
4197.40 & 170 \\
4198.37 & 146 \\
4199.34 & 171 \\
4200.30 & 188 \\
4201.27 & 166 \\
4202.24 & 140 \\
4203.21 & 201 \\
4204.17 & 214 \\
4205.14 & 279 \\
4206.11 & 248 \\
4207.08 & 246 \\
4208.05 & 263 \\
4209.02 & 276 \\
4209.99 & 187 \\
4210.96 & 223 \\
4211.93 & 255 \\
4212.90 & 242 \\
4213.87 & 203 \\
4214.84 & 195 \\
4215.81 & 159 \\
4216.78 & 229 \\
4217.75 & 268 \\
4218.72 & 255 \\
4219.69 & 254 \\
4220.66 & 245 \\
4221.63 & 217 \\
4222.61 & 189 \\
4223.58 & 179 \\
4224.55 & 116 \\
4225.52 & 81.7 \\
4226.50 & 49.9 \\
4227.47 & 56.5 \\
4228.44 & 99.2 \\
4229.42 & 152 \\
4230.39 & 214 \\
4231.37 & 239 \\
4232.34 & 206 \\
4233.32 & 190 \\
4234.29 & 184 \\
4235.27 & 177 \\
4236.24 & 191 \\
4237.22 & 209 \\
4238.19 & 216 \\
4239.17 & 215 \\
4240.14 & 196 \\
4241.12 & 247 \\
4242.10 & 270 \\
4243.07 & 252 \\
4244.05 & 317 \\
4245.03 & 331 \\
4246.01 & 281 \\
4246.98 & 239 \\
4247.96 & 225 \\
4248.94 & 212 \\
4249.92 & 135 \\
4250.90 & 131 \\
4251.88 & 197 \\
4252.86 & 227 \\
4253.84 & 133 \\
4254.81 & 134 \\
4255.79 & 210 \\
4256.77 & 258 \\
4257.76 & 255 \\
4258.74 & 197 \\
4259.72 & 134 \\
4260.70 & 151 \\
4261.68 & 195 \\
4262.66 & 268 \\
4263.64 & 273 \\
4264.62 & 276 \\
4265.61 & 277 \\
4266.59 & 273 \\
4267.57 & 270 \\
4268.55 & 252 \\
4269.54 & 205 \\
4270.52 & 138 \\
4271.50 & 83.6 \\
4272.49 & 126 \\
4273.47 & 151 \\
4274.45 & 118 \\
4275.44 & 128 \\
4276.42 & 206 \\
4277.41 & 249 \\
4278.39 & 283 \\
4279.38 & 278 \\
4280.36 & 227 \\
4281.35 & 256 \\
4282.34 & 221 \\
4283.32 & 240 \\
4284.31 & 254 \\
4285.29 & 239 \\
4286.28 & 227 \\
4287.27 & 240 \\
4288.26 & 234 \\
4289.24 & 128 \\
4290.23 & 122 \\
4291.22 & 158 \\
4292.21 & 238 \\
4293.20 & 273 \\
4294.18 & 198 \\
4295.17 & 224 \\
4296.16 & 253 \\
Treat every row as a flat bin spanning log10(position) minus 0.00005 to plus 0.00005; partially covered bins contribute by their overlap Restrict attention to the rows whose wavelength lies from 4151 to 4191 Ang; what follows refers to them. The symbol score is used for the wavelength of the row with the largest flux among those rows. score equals 4184.86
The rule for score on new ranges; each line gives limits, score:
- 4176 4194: 4193.54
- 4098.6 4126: 4125.54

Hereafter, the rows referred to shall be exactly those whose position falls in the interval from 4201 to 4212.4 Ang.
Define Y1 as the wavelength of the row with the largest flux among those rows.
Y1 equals 4205.14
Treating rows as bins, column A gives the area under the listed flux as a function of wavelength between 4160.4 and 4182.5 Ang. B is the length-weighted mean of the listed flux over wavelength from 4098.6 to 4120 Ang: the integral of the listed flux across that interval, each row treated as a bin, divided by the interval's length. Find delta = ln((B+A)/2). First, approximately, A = 4461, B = 208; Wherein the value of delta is 7.76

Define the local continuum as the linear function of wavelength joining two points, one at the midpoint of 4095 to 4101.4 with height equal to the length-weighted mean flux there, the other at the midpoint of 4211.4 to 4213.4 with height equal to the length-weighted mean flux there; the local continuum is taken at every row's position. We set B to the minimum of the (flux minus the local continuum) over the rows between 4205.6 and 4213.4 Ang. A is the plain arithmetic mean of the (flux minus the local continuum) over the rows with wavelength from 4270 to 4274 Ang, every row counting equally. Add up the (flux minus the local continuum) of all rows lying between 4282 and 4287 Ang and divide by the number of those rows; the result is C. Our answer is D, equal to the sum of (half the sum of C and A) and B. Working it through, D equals -153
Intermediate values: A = -147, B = -60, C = -40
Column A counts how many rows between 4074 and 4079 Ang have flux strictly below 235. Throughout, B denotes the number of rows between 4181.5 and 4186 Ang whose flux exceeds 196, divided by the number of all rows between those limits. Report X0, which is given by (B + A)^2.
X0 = 34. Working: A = 5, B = 0.80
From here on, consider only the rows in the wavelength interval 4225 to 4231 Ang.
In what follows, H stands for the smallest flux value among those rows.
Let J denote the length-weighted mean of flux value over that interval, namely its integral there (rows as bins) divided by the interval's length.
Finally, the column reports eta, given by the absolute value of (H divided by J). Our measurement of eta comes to 0.45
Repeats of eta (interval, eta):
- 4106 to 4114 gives 0.86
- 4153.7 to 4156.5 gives 0.94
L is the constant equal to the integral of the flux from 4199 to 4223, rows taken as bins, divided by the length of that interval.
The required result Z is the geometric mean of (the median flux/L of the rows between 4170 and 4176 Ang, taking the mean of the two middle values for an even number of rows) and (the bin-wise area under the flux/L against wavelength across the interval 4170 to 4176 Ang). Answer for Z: 2.0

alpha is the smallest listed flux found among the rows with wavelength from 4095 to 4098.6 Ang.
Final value 202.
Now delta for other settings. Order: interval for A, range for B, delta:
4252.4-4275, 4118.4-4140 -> 7.77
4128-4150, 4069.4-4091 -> 7.71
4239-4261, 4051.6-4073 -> 7.81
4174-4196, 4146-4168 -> 7.76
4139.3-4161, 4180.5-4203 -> 7.66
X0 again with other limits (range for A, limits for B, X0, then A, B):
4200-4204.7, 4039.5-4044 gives 34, 5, 0.80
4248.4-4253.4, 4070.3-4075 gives 25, 5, 0.00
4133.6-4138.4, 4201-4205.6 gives 13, 3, 0.60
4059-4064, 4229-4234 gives 31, 5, 0.60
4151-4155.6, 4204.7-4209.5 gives 36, 5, 1.00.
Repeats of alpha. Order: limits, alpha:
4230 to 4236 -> 177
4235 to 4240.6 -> 177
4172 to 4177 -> 130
